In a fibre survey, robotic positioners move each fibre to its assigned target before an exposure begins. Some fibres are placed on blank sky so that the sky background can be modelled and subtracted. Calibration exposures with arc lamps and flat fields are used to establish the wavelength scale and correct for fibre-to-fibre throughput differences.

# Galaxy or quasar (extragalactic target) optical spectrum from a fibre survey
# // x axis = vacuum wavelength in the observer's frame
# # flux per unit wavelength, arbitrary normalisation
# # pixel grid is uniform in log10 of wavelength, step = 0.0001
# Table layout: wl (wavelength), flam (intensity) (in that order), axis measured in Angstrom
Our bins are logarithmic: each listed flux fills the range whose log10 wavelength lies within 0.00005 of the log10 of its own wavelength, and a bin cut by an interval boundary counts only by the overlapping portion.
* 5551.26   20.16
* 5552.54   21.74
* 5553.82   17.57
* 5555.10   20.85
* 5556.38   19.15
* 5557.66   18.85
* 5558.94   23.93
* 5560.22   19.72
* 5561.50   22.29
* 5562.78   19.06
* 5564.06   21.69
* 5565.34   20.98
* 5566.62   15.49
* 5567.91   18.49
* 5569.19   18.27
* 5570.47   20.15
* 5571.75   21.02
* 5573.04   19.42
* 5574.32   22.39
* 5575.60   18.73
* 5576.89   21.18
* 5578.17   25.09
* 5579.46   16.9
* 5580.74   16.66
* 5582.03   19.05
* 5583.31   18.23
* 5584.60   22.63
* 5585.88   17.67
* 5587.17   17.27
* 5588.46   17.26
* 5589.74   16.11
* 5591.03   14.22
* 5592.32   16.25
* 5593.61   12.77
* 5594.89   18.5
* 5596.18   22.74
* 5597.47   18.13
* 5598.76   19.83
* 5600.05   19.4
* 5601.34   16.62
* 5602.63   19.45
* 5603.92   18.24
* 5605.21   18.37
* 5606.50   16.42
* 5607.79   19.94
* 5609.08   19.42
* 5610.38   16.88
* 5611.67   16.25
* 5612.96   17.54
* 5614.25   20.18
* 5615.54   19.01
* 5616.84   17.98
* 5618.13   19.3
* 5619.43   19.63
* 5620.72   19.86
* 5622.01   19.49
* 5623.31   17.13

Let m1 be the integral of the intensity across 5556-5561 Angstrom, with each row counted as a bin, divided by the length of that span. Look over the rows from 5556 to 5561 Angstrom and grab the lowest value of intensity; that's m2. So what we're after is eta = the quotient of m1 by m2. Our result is 1.09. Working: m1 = 20.5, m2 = 18.85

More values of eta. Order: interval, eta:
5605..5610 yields 1.12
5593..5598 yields 1.42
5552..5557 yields 1.13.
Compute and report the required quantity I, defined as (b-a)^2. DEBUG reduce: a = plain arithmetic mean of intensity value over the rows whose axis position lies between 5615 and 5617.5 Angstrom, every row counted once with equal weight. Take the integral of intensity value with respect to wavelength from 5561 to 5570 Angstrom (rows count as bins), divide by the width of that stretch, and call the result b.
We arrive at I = 0.9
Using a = 18.5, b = 19.4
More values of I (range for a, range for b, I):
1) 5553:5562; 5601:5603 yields 5.2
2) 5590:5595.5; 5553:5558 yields 14.2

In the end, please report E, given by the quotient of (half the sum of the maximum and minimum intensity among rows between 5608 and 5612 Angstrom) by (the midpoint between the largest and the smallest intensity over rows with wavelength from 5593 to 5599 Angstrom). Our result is 1.00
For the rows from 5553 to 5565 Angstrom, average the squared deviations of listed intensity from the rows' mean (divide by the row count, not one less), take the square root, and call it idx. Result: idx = 1.9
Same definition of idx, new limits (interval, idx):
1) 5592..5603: 2.6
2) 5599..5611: 1.3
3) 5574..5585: 2.7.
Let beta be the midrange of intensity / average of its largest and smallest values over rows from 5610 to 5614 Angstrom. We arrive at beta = 17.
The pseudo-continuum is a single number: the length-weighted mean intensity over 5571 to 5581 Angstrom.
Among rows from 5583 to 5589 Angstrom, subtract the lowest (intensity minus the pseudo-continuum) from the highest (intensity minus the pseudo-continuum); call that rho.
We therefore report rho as 5.4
